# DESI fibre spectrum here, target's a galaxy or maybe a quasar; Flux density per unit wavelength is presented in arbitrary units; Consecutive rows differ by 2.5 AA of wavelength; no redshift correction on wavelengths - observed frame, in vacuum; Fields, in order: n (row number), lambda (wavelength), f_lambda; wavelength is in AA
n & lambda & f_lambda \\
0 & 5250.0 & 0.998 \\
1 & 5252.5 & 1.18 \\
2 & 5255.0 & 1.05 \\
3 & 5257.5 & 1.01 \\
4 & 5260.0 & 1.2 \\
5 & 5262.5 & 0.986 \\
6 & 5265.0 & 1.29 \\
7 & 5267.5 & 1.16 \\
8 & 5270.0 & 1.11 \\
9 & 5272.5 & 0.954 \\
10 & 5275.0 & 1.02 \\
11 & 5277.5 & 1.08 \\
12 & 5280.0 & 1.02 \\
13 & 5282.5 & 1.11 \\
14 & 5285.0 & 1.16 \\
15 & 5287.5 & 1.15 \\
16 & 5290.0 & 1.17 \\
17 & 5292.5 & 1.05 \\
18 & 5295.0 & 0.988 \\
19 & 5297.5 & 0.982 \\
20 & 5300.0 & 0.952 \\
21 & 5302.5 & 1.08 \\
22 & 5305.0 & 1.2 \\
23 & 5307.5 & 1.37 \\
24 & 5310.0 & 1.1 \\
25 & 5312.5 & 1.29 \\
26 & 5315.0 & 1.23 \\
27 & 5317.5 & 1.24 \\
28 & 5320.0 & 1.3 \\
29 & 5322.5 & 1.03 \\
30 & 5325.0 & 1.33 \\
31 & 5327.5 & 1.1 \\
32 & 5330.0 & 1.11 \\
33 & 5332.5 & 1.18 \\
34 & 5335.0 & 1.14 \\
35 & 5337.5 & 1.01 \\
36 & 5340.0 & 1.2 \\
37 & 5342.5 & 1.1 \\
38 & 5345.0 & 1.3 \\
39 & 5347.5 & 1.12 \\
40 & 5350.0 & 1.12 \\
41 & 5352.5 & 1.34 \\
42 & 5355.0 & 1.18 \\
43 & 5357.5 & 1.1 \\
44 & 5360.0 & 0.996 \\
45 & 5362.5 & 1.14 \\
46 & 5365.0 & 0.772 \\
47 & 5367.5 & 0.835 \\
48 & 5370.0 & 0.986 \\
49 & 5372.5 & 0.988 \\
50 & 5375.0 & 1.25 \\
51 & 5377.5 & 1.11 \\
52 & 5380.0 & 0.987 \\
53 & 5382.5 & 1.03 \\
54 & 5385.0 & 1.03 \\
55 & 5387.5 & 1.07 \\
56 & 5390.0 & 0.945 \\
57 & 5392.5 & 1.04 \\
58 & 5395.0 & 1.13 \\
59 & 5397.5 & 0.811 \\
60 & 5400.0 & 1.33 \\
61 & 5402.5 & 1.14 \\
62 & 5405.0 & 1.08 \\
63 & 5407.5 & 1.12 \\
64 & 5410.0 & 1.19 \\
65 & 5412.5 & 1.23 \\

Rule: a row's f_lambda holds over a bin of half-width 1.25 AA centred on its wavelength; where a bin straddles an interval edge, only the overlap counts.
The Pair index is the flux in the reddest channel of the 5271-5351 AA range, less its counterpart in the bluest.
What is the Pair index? 0.17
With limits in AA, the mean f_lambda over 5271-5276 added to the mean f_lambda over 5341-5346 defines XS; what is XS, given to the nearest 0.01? 2.19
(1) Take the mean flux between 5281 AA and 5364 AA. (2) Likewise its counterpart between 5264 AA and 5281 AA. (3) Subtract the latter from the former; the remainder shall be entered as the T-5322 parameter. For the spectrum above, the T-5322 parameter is 0.06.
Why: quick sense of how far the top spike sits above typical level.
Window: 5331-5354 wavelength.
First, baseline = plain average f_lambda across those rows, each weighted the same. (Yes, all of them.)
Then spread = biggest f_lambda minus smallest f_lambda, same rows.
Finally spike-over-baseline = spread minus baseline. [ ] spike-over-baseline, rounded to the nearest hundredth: -0.84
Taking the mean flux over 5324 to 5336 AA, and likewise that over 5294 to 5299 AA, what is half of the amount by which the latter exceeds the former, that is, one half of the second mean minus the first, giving -0.093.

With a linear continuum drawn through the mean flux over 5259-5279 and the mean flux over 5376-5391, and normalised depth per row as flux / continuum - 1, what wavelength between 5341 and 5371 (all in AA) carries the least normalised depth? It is 5365.0 AA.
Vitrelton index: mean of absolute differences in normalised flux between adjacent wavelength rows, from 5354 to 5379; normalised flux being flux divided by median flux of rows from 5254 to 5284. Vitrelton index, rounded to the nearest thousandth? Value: 0.137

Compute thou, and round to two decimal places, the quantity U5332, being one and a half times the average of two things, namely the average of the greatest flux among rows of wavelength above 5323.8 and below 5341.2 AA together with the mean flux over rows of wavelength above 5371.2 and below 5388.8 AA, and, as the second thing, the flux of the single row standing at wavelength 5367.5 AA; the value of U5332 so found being 1.52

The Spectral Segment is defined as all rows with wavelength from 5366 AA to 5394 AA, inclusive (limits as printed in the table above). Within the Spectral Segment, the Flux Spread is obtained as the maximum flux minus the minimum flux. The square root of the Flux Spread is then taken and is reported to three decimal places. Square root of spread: 0.644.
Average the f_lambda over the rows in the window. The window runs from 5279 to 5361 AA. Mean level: 1.14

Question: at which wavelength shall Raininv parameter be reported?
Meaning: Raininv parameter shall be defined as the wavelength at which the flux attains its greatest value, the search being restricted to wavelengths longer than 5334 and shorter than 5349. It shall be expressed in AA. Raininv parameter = 5345.0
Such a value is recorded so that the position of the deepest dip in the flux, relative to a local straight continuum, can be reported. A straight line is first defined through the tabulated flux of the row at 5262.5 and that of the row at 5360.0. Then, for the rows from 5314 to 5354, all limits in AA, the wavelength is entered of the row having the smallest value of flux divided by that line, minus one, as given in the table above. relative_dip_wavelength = 5337.5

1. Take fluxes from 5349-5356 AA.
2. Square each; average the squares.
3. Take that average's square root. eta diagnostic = 1.22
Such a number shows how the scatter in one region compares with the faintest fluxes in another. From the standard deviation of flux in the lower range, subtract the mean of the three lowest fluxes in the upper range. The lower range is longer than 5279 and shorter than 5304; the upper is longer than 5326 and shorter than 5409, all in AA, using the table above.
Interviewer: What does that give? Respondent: -0.73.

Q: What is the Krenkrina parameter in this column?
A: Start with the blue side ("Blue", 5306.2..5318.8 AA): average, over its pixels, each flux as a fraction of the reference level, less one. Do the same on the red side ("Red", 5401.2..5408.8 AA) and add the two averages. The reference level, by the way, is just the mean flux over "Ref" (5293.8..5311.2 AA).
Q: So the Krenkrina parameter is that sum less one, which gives -0.85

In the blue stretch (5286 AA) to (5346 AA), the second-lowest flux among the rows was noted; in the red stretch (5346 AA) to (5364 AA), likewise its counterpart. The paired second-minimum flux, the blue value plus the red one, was 2.08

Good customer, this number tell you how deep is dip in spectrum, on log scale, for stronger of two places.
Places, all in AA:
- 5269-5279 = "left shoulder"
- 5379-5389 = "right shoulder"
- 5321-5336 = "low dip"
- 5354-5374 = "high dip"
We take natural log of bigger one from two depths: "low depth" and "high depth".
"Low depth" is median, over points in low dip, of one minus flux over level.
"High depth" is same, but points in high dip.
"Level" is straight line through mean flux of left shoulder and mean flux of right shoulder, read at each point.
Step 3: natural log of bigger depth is -3.3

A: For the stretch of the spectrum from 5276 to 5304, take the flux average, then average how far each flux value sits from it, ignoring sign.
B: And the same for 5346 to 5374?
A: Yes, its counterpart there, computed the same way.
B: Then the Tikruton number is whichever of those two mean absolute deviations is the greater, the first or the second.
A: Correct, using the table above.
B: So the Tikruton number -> 0.125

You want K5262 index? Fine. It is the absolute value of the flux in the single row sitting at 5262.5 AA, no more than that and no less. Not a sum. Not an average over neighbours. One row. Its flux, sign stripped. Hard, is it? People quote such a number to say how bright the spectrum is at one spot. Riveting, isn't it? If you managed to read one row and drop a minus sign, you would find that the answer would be 0.99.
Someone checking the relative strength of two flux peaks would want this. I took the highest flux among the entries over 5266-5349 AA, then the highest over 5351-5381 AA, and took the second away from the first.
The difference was 0.03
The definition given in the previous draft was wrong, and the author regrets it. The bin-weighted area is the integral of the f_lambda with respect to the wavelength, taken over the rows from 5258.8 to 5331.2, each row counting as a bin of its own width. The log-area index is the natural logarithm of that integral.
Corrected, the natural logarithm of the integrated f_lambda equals 4.4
